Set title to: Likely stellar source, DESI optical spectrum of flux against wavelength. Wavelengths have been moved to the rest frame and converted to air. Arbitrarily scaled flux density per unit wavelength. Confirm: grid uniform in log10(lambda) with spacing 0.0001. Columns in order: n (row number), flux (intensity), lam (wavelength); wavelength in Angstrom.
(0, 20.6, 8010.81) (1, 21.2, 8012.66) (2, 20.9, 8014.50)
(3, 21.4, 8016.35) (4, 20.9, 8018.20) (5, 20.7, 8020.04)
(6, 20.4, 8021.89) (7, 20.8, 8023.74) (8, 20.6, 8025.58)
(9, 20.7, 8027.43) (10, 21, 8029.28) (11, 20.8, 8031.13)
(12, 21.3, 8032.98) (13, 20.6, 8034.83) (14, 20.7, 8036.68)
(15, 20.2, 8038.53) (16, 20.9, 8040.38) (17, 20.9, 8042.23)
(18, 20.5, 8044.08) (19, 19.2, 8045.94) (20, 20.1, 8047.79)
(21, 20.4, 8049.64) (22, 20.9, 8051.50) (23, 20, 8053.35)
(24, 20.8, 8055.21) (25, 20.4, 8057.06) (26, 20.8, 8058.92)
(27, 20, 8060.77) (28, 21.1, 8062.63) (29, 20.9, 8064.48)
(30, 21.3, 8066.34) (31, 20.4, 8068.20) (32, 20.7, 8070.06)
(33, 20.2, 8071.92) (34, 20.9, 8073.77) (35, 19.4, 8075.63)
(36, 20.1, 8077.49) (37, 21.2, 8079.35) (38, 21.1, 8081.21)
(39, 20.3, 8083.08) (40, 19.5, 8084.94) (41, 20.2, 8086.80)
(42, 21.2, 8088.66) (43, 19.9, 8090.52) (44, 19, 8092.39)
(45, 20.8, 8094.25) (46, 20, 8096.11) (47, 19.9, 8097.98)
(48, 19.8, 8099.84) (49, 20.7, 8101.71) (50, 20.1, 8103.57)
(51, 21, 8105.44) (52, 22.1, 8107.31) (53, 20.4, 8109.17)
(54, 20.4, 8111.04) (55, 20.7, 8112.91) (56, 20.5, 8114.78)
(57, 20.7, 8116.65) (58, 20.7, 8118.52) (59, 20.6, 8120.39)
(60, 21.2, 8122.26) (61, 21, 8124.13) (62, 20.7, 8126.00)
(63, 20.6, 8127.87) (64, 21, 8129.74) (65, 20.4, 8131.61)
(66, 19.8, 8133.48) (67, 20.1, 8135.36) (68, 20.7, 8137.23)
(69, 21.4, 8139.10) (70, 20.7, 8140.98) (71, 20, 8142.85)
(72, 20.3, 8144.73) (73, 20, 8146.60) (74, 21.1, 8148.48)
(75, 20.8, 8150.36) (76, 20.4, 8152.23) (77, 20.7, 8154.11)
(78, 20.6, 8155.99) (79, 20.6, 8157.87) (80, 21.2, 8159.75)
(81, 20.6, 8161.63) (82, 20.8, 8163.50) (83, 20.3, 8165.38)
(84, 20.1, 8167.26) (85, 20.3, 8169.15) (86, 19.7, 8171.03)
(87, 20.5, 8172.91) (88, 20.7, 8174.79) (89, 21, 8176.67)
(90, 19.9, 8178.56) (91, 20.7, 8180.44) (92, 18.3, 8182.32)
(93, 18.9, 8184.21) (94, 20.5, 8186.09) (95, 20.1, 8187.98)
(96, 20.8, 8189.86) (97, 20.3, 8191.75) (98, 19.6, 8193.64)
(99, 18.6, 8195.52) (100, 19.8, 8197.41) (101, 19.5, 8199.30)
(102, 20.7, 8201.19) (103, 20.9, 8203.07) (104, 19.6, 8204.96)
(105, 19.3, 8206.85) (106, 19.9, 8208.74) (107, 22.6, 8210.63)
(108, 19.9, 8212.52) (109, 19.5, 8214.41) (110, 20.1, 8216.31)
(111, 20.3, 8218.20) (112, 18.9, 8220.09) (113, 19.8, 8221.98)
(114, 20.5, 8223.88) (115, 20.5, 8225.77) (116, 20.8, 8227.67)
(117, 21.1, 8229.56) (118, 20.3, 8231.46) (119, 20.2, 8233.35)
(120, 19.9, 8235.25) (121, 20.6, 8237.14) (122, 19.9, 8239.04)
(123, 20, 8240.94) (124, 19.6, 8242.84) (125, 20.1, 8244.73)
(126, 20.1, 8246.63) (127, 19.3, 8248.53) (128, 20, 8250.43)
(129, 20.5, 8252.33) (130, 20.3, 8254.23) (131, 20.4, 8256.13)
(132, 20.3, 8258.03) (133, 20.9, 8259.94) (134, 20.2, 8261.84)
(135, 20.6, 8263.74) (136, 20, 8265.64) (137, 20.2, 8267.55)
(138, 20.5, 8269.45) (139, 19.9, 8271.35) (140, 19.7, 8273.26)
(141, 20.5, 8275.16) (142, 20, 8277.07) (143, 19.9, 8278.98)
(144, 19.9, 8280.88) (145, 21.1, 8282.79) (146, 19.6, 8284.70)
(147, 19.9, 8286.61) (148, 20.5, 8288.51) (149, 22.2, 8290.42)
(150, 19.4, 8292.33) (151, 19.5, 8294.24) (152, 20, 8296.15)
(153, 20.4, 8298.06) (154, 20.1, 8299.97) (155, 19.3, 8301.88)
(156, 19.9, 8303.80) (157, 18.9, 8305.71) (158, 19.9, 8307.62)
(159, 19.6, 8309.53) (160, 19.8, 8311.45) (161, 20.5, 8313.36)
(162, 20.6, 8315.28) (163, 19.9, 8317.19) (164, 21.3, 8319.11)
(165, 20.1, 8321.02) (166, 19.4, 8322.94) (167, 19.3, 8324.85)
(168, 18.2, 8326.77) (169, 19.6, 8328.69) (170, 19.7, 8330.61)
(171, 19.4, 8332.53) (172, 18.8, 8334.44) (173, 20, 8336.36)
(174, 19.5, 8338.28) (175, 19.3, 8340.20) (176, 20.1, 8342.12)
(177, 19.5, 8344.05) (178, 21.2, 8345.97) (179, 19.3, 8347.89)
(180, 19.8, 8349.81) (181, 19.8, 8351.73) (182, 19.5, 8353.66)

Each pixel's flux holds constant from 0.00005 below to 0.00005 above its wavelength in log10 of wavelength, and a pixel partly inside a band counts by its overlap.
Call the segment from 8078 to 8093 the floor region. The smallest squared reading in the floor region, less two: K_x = 359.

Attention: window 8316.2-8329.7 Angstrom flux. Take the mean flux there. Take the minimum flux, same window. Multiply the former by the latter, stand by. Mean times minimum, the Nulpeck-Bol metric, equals 358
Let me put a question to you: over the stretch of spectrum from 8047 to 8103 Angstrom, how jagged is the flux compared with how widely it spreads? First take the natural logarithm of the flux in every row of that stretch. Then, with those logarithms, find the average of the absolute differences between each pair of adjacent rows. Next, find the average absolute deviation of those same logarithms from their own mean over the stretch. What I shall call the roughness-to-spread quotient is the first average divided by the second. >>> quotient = 1.49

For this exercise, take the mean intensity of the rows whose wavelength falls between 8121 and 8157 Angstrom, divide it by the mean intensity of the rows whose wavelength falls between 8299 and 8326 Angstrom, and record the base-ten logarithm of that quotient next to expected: 0.015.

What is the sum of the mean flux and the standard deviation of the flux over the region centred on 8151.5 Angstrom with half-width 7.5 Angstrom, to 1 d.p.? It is 20.9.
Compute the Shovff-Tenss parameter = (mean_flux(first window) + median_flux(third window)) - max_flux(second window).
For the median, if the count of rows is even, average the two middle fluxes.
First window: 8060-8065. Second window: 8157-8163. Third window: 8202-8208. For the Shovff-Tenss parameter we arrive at 19.1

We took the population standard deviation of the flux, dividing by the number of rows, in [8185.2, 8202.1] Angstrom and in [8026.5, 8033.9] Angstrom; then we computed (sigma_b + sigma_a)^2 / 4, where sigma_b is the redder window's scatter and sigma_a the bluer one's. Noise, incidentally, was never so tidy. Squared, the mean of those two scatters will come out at 0.20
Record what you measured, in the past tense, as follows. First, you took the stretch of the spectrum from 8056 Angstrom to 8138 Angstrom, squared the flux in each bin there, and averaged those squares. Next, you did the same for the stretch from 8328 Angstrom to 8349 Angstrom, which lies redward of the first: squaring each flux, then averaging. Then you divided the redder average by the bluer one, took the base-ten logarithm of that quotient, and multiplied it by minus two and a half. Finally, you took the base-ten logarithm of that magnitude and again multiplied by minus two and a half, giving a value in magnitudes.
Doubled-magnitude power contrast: 2.61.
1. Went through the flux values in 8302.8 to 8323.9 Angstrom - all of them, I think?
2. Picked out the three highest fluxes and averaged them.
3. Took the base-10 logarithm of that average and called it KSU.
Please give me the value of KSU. 1.32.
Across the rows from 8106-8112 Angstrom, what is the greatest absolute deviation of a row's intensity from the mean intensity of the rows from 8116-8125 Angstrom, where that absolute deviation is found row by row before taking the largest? 1.3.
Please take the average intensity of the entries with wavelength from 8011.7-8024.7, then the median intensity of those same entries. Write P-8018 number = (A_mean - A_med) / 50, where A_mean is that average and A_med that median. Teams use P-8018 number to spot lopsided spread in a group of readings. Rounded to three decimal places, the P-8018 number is 0.000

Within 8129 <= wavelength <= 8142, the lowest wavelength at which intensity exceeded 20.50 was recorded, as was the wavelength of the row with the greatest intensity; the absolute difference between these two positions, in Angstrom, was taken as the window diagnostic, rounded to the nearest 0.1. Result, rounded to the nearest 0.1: 9.4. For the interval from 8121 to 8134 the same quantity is 0.0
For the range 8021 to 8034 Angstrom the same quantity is 9.2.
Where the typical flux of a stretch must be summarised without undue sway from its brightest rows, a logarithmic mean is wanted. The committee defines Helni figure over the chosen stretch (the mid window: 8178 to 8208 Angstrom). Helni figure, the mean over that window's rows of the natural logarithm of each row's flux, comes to 2.99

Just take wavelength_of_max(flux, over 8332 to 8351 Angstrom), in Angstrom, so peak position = 8345.97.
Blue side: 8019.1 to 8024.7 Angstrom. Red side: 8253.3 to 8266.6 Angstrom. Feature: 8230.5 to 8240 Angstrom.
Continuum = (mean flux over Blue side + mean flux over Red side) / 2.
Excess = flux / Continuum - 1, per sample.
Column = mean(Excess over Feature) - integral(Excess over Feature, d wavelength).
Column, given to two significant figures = 0.14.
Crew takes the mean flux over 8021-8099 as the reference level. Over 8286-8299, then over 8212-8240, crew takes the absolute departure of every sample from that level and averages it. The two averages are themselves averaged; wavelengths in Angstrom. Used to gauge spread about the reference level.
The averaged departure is 0.59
